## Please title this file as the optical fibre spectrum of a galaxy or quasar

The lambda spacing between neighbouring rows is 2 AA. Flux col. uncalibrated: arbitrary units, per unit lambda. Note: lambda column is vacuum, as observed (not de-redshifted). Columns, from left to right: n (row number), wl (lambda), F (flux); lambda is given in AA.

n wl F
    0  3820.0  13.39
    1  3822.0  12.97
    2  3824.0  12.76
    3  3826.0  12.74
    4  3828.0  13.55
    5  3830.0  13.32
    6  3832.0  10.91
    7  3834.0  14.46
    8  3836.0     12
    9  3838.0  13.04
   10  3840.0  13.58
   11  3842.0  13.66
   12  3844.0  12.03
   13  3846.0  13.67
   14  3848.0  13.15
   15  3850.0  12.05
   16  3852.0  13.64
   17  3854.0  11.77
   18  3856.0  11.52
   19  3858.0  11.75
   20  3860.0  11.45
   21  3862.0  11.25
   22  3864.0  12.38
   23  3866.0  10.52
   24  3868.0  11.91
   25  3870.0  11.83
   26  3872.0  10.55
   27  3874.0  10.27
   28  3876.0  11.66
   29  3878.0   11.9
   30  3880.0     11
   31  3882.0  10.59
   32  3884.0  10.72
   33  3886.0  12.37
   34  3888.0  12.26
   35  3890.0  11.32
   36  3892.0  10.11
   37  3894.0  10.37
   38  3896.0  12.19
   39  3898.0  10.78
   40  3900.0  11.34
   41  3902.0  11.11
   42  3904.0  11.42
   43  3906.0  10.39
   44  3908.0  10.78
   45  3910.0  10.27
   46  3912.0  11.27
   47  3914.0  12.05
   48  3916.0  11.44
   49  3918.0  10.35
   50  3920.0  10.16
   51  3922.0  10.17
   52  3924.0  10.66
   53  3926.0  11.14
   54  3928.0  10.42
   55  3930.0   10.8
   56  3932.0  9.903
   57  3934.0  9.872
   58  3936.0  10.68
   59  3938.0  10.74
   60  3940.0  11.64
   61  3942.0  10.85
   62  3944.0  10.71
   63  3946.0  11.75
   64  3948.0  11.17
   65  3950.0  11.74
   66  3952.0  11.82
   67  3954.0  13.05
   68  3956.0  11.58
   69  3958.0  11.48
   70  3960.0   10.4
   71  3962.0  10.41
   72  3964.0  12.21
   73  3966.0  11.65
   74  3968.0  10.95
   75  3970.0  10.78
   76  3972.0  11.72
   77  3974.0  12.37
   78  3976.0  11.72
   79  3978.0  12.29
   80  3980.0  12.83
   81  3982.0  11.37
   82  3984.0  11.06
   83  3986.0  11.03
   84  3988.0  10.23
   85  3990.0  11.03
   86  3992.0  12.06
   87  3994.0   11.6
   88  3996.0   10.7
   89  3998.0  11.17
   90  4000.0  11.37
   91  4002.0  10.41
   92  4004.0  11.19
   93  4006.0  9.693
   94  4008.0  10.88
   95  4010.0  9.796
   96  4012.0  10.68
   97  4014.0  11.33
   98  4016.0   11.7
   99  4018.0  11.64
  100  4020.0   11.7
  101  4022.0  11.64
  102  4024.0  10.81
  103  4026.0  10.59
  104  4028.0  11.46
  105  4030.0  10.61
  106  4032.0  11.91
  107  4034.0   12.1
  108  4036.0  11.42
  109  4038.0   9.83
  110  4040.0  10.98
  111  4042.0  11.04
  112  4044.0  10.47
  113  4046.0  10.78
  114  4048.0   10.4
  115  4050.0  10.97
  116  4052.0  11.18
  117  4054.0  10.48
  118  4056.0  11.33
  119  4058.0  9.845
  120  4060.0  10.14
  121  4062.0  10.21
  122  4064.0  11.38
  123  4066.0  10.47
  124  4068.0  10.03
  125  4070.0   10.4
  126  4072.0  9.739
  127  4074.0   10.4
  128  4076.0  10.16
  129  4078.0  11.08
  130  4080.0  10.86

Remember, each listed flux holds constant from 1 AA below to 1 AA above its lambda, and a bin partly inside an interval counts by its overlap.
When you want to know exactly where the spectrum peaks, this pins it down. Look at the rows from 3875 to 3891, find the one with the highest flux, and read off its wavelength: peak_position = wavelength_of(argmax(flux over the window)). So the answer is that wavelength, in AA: 3886.0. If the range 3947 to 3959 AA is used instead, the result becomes 3954.0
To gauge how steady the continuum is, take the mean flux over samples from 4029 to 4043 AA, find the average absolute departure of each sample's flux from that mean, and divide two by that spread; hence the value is 3.42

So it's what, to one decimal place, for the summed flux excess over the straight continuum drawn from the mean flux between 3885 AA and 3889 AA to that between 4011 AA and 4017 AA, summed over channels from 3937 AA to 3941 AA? -1.4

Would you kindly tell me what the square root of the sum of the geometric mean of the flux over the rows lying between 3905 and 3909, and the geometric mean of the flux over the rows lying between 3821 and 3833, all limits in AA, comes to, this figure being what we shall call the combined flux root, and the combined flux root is 4.82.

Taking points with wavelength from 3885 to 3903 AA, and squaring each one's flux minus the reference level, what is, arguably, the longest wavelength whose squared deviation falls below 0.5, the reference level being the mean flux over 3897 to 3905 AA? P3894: 3902.0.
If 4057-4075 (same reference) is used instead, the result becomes 4066.0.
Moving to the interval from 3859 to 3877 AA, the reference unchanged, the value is 3876.0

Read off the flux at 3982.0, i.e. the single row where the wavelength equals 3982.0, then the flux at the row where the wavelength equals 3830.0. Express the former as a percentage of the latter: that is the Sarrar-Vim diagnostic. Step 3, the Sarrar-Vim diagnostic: 85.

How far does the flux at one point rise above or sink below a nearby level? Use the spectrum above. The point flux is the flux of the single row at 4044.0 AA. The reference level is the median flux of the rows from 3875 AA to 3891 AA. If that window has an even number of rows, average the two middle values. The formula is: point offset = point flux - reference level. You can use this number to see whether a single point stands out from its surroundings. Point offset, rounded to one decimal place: -1.0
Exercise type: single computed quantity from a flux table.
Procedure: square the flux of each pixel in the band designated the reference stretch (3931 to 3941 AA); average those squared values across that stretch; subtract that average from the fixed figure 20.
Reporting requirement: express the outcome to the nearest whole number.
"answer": -92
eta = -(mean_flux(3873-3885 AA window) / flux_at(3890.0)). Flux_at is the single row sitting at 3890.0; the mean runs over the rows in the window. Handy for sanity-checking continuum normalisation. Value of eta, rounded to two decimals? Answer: -0.97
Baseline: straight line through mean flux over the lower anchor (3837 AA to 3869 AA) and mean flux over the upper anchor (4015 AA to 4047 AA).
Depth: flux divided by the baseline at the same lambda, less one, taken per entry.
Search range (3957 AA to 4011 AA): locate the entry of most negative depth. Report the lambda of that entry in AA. 4006.0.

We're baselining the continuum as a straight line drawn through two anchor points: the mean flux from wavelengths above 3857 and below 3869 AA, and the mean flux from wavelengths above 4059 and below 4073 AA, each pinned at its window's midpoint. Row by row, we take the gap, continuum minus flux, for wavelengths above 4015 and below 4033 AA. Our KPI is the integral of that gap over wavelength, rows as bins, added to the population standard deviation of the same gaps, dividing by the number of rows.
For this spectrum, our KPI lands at -13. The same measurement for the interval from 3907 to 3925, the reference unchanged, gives 8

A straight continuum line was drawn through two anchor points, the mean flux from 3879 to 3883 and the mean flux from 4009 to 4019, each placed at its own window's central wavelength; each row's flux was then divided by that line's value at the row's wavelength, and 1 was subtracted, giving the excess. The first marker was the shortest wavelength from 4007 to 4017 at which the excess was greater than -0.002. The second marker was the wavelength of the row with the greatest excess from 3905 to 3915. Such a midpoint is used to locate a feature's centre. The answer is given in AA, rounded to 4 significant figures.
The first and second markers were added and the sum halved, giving 3964 AA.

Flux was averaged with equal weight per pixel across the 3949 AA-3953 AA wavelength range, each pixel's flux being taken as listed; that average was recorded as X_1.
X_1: 11.8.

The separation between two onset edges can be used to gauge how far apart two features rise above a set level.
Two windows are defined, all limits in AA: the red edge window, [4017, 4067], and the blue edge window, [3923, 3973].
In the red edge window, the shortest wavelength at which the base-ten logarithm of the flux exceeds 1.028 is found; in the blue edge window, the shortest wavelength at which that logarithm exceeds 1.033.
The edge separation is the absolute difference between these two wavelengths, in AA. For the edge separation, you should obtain 92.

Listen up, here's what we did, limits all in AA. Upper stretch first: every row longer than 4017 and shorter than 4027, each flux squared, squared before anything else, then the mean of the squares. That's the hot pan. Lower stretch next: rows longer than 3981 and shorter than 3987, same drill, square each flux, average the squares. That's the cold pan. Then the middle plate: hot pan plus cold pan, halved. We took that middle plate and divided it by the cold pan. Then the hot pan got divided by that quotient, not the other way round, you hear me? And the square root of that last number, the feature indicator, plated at 11.2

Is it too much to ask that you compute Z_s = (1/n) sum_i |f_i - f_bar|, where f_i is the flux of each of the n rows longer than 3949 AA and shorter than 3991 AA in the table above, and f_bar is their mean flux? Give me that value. 0.61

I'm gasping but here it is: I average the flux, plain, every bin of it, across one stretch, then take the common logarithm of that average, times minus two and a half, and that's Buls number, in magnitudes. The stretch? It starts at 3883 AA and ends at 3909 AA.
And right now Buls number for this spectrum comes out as -2.62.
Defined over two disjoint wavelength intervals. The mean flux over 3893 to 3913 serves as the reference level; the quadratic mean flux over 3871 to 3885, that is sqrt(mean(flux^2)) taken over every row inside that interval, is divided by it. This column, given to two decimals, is 1.00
